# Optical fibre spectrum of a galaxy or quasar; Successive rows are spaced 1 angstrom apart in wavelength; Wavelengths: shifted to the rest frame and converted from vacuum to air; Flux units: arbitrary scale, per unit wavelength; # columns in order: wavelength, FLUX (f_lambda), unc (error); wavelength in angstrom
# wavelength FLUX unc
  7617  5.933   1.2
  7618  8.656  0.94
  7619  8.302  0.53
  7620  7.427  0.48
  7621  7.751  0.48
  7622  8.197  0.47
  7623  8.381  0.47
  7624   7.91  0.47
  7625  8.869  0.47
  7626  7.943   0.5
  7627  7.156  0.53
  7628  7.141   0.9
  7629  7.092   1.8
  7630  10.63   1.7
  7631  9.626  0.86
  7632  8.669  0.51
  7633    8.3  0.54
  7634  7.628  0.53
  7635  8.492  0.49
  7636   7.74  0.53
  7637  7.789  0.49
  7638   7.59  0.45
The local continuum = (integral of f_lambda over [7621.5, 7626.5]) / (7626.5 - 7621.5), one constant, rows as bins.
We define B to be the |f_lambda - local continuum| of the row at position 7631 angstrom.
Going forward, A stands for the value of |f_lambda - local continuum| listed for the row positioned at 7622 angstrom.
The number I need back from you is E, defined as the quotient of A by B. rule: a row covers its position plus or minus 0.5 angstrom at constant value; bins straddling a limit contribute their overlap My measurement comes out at 0.05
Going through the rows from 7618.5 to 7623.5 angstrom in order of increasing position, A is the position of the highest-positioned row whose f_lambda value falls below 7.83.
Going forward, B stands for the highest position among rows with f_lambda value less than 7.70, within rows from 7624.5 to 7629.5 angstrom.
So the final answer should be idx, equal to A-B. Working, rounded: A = 7621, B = 7629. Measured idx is -8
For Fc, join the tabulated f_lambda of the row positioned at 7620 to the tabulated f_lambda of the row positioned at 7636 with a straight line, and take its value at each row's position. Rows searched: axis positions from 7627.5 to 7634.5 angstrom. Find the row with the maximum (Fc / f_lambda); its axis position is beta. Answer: 7629 angstrom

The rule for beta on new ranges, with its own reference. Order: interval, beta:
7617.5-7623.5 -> 7620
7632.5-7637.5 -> 7634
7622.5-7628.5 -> 7628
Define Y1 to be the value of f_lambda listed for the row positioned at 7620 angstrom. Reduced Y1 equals 7.427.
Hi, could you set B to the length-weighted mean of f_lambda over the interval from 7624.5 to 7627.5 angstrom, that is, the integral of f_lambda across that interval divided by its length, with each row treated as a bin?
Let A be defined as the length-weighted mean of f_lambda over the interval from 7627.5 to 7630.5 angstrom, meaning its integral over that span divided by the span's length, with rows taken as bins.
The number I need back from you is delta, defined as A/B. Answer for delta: 1.04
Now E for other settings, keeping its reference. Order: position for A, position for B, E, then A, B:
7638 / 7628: 0.60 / 0.670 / 1.1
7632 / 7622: 6.49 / 0.409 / 0.1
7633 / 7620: 0.05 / 0.040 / 0.8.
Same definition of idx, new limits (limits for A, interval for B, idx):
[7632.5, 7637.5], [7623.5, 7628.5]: 9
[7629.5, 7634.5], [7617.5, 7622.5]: 14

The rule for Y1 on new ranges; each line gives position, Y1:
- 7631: 9.626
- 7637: 7.789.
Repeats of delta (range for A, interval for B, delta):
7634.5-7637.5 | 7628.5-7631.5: 0.88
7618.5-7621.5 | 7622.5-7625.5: 0.93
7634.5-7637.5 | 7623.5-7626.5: 0.97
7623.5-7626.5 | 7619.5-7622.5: 1.06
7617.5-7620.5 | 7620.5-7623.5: 1.00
